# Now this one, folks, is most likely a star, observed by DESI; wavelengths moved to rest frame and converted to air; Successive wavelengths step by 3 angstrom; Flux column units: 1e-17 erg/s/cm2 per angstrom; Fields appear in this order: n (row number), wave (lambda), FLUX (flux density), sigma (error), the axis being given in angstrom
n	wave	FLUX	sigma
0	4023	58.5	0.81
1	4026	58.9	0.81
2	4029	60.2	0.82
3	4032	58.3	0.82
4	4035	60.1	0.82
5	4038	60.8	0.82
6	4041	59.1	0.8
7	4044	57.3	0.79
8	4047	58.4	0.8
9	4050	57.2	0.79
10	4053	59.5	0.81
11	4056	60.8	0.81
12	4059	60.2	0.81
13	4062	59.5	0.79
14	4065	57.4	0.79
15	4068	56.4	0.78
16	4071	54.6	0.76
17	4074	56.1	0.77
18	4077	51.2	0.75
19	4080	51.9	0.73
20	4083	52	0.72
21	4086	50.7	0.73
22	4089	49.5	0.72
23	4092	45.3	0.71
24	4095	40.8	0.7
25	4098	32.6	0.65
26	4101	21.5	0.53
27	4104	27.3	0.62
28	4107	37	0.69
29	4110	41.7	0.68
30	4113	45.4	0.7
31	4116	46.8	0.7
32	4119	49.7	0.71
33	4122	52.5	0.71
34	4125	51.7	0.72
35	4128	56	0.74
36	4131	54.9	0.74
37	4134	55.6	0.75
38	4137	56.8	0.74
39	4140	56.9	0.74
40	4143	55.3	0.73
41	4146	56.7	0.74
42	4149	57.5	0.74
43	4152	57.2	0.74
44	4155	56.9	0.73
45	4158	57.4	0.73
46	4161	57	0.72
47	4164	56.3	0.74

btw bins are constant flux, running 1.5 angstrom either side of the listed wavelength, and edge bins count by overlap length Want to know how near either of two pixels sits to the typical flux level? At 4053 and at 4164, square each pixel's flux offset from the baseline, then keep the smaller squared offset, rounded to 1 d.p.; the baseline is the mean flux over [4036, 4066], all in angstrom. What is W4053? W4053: 0.2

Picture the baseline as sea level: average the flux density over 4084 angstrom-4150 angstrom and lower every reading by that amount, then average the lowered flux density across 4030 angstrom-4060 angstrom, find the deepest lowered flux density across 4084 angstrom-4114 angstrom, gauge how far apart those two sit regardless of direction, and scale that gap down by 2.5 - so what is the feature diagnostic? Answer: 15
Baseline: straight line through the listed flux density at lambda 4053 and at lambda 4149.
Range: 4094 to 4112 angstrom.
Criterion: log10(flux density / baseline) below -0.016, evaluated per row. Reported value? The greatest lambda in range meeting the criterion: 4110 angstrom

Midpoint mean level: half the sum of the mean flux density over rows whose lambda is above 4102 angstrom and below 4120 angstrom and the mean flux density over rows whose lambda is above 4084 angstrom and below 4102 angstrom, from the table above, 40.7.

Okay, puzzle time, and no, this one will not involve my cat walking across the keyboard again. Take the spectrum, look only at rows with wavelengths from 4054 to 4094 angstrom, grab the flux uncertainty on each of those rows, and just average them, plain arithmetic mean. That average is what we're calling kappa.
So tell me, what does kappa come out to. 0.76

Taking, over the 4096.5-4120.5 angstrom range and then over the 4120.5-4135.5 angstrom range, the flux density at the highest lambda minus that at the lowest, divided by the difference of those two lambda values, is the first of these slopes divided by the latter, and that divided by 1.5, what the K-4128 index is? 2.1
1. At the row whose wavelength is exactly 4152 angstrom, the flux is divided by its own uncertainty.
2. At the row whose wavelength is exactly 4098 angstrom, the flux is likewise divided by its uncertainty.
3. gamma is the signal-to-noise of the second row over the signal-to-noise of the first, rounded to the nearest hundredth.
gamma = 0.65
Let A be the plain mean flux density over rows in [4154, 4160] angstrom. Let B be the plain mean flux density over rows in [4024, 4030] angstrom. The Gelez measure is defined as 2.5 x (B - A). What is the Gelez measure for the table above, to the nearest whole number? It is 6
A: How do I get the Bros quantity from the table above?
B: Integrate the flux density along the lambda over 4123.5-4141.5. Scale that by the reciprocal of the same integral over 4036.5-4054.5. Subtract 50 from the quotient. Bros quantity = -49.06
